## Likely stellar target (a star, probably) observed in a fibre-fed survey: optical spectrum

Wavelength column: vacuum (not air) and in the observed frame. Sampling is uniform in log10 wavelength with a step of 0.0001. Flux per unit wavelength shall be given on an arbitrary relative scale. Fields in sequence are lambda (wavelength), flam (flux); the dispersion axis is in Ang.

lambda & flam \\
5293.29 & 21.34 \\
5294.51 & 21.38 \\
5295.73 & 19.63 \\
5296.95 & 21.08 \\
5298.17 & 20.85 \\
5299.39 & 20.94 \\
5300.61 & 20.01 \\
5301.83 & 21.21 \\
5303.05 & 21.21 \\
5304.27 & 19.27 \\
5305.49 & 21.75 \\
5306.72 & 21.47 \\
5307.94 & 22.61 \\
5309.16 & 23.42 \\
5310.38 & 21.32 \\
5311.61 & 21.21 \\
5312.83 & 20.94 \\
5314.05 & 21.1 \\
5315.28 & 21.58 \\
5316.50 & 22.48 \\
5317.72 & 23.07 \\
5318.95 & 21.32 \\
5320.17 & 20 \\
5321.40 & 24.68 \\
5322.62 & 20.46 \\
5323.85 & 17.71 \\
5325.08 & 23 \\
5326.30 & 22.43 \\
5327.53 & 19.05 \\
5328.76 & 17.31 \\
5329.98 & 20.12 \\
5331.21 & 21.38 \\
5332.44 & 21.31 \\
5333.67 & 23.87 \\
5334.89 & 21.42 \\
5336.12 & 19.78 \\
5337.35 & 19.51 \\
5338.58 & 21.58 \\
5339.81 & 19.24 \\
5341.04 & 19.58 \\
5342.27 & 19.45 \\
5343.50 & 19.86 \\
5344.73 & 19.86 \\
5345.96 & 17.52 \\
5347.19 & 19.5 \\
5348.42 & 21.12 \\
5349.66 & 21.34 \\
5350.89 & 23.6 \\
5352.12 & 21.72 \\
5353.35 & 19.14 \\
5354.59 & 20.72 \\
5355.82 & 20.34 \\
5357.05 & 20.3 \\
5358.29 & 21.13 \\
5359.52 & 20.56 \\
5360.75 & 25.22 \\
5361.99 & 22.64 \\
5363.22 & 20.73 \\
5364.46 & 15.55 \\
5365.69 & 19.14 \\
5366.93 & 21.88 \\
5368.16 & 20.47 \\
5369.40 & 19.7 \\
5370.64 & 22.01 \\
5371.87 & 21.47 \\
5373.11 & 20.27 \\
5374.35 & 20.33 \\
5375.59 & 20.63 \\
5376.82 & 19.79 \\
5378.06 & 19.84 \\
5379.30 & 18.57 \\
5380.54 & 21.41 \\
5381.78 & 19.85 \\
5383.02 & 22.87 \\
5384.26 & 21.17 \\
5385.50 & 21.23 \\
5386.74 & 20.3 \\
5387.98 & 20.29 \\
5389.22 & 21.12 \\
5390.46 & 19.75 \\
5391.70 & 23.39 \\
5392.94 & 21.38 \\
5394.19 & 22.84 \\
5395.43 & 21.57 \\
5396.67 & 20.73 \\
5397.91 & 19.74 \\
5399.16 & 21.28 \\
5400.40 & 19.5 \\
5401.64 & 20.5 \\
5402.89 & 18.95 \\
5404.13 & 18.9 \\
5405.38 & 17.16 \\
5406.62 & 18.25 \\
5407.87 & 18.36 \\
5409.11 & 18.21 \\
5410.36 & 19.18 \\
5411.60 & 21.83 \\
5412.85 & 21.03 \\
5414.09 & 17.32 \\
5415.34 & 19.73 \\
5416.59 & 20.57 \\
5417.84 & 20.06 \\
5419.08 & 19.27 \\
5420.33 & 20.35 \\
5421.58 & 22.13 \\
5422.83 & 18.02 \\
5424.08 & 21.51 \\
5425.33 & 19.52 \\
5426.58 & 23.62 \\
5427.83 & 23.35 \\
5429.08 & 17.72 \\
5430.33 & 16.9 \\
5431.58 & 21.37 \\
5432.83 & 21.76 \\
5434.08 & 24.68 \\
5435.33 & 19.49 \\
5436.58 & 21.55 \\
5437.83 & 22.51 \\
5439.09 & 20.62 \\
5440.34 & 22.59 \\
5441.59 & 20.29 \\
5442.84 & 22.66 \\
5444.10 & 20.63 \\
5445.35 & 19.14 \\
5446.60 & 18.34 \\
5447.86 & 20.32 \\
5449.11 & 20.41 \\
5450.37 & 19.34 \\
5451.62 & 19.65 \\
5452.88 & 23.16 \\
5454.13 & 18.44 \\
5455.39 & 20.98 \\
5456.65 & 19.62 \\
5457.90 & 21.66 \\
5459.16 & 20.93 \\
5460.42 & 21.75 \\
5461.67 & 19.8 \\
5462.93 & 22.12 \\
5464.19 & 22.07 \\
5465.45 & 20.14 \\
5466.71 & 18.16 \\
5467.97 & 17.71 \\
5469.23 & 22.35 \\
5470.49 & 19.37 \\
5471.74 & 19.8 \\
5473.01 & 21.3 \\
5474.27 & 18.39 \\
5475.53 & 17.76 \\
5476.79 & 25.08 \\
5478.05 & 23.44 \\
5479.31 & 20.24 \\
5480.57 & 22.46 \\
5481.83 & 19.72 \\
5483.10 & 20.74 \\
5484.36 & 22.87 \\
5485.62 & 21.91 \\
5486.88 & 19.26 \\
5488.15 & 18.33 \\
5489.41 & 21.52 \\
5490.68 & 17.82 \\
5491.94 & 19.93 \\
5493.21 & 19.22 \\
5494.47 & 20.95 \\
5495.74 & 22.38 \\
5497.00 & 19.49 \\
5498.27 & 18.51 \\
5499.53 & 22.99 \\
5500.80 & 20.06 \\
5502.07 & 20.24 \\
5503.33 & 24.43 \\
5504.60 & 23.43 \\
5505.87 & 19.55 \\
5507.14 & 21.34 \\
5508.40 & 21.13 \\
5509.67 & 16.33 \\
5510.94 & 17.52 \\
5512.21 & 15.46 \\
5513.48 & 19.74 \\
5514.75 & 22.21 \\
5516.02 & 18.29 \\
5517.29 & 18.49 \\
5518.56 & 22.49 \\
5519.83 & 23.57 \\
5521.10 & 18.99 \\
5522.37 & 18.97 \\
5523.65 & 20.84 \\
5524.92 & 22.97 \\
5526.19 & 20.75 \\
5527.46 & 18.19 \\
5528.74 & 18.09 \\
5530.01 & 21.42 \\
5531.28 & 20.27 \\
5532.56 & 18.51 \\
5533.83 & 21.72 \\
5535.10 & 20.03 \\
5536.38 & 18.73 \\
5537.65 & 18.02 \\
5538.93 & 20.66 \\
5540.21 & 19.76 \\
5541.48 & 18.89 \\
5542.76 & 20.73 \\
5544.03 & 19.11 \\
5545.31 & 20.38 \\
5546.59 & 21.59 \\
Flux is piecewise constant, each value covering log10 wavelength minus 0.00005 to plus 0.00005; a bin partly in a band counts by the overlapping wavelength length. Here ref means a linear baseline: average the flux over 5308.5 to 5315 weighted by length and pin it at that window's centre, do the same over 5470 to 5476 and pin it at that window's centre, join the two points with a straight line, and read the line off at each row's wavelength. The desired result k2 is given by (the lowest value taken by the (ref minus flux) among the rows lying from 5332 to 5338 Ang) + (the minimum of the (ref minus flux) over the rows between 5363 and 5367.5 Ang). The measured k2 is -3.6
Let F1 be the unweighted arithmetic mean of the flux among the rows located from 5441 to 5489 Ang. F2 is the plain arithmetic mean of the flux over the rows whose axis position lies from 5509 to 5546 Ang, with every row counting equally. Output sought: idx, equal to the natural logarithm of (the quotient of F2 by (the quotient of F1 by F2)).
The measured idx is 2.94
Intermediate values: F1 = 20.5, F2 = 19.7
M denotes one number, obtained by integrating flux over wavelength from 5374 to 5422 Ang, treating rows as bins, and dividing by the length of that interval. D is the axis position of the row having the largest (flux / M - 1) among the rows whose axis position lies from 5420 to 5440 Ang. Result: 5434.08 Ang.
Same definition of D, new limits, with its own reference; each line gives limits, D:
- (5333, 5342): 5333.67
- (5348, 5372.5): 5360.75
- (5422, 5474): 5434.08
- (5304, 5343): 5321.40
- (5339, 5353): 5350.89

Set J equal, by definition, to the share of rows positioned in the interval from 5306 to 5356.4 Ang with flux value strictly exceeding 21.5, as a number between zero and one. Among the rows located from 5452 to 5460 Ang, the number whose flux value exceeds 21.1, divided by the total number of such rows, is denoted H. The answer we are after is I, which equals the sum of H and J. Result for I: 0.63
